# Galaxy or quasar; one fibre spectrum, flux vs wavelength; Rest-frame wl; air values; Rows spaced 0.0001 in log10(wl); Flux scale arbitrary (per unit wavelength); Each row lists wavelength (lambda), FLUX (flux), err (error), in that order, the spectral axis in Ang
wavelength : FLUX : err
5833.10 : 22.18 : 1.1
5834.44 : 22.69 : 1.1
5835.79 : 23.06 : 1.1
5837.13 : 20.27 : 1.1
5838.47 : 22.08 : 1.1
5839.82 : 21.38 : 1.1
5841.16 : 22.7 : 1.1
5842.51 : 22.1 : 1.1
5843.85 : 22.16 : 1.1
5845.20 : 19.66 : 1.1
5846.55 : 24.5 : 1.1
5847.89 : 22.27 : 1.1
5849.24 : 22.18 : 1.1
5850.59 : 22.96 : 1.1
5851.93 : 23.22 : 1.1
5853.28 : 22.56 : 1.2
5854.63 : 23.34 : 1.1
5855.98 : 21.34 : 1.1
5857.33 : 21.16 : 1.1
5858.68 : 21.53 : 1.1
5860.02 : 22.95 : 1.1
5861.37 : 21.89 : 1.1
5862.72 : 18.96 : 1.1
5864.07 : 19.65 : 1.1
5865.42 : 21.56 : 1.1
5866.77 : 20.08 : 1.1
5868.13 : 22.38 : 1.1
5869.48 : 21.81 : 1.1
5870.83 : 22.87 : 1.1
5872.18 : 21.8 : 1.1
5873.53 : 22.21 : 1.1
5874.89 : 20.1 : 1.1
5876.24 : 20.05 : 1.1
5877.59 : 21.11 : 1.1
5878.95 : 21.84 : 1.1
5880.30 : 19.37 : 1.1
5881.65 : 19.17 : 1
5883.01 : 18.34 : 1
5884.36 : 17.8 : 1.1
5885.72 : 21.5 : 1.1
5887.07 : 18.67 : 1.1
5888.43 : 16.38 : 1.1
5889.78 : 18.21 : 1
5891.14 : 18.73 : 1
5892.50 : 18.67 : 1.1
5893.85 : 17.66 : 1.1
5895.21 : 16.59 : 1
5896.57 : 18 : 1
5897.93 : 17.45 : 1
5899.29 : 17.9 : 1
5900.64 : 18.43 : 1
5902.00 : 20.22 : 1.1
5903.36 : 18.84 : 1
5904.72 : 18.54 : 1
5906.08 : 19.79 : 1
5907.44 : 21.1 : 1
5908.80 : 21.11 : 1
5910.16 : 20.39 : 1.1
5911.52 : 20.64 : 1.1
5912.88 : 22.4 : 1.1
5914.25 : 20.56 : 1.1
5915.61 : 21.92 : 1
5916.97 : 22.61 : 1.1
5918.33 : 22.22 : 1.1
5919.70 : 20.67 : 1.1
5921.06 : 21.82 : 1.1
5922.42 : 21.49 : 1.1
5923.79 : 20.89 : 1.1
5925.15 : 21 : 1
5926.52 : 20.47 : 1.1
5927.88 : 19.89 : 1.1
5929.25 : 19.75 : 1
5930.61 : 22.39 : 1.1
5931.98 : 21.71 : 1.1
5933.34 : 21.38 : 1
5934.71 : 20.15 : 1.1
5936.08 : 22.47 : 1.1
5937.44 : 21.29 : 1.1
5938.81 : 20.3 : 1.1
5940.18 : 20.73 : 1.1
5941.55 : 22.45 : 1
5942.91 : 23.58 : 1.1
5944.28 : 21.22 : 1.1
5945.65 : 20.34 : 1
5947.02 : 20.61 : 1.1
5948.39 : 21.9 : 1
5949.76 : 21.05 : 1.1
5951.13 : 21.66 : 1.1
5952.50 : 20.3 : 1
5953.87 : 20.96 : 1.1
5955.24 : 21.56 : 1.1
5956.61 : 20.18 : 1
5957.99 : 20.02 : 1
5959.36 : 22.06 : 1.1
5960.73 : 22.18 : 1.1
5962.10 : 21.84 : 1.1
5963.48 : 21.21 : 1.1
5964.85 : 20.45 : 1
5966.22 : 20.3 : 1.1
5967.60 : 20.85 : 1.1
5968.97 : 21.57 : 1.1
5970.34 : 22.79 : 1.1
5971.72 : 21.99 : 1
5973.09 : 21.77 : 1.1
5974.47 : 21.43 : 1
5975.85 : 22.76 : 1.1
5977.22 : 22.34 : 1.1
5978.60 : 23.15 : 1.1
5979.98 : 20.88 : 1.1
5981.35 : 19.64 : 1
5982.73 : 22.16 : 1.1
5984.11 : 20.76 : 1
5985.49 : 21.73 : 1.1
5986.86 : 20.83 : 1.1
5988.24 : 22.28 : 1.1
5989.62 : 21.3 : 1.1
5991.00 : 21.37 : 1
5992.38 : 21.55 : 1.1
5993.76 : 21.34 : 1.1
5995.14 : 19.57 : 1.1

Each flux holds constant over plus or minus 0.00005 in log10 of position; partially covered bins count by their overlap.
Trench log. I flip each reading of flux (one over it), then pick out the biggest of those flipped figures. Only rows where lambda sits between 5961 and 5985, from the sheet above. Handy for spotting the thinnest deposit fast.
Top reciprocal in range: 0.0509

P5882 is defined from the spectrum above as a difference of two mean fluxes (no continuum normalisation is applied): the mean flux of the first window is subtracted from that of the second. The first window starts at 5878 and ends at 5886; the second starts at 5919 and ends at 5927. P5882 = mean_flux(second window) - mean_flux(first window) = 1.4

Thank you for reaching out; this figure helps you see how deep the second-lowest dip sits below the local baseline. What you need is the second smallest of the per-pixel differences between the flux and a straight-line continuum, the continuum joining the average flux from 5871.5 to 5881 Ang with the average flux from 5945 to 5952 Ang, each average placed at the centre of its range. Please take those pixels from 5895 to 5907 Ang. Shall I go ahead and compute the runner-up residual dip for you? -3.5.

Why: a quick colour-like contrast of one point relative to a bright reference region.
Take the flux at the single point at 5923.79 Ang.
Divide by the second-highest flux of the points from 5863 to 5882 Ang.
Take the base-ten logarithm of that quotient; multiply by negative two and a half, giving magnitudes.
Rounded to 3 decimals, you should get 0.075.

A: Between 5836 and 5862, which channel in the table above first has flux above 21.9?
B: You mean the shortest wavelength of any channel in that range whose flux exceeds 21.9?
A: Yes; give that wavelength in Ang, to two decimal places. 5838.47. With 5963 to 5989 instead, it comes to 5970.34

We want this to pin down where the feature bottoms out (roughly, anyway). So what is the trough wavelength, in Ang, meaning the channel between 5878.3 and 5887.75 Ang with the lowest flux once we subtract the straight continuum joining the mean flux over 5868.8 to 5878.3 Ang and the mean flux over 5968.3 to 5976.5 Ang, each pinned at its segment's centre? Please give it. 5884.36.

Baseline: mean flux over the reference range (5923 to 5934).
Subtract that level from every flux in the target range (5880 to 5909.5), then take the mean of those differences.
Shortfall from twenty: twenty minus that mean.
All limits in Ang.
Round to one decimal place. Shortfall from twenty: 22.2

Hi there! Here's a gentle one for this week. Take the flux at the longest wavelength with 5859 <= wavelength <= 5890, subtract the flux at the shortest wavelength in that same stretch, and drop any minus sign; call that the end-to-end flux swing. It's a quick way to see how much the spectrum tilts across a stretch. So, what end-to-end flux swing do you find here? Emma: 4.7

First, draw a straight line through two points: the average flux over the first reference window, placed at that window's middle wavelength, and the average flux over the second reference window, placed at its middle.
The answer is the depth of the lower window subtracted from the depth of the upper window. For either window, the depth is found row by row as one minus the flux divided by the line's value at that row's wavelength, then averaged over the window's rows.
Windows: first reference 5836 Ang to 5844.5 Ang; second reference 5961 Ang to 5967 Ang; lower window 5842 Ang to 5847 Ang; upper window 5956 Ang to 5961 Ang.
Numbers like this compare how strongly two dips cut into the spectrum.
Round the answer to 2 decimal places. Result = 0.01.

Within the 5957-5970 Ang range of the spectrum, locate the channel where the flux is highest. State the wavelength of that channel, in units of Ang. 5960.73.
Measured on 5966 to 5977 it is 5970.34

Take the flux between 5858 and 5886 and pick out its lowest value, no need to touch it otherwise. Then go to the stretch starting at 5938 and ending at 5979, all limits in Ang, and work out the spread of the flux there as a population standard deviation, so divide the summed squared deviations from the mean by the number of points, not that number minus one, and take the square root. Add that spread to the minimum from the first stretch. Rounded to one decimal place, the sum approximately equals 18.7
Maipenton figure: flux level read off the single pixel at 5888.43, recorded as 16.38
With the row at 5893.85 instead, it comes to 17.66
